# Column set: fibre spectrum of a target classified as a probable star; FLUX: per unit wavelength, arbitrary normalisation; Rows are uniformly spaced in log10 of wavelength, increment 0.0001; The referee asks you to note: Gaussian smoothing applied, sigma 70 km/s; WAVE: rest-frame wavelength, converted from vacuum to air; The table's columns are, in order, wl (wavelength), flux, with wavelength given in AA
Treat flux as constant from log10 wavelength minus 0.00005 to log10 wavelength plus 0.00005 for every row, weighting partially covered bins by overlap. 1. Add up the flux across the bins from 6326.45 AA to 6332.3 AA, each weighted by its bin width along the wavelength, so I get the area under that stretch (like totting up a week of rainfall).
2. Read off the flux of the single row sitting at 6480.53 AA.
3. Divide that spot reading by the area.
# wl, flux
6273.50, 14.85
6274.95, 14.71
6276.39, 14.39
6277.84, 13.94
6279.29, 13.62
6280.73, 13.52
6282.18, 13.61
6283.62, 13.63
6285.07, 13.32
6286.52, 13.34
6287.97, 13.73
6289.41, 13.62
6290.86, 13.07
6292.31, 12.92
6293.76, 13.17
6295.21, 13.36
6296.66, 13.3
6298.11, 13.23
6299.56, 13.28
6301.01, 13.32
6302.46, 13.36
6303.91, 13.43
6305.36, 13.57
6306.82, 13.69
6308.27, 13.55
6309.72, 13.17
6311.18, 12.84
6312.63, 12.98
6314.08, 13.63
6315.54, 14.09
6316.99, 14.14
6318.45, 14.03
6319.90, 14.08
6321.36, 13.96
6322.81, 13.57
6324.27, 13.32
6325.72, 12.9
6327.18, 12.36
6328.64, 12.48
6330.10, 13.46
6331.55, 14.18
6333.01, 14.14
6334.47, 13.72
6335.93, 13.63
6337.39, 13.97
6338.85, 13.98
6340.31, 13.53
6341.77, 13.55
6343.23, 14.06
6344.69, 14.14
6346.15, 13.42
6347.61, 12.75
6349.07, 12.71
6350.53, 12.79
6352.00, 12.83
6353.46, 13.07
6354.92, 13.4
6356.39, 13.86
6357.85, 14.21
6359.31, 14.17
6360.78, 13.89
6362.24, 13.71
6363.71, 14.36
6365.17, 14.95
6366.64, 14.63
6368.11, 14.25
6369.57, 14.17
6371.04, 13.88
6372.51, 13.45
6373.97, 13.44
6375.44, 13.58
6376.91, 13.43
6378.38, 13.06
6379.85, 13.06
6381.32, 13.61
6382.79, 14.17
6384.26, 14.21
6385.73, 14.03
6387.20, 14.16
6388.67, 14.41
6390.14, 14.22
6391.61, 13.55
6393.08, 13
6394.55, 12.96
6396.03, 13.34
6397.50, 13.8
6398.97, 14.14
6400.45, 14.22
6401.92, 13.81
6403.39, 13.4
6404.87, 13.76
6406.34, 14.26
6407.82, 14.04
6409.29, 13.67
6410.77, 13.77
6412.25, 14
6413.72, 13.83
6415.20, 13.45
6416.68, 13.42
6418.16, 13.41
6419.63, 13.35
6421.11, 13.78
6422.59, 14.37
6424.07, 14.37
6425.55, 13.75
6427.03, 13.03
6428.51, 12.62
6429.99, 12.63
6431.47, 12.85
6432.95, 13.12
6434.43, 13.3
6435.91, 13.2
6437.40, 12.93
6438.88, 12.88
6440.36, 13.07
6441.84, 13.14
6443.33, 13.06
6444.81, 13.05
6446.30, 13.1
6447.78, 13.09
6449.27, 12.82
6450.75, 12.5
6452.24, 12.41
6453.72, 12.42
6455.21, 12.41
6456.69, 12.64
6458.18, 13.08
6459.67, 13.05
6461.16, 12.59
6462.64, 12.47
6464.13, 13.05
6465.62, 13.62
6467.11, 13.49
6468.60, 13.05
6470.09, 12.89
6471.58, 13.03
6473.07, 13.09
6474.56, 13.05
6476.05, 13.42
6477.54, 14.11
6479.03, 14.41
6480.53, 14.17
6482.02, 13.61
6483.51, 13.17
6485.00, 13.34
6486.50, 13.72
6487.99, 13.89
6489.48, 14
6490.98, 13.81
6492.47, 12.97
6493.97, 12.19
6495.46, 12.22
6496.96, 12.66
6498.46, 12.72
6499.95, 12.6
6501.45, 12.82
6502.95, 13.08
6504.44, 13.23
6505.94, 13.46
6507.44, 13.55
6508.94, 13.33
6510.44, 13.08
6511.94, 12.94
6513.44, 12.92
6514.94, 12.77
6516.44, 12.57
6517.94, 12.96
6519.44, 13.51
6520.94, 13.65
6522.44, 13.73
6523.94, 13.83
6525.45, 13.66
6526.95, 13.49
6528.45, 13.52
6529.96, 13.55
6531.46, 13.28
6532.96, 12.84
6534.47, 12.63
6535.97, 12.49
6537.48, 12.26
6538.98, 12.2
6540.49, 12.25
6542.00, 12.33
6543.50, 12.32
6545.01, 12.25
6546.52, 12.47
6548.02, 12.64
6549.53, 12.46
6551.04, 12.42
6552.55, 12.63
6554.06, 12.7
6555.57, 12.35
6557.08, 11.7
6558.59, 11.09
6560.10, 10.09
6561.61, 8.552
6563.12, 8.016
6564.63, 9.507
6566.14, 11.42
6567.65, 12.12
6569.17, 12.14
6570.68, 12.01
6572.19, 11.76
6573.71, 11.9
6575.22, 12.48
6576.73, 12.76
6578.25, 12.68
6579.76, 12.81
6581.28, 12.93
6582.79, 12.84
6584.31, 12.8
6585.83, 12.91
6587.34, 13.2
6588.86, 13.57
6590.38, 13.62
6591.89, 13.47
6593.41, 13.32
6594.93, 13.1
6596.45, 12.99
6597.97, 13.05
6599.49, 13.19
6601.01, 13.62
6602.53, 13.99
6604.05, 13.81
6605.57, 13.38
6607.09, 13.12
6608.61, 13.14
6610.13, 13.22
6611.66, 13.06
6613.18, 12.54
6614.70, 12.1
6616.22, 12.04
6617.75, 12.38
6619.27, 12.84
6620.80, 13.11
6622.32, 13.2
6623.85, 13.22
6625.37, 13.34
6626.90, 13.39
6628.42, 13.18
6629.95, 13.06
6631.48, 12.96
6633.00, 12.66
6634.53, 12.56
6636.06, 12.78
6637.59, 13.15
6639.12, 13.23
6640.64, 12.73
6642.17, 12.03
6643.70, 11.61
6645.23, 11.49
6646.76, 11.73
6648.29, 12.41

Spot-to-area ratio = 0.185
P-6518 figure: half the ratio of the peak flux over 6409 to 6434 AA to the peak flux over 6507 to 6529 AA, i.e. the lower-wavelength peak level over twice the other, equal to 0.520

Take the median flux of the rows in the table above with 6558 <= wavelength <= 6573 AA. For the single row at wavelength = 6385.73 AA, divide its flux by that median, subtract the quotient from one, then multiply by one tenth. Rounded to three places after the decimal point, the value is -0.025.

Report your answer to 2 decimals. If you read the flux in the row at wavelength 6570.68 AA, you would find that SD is 12.01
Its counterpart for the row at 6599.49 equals 13.19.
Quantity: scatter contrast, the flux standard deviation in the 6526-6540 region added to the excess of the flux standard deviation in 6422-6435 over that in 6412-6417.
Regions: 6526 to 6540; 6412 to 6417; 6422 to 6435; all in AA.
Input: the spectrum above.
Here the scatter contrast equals 0.9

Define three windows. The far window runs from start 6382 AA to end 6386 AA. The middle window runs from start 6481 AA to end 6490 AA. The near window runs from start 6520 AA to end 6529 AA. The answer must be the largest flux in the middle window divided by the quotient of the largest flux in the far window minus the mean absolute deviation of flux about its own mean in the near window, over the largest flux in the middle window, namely 13.9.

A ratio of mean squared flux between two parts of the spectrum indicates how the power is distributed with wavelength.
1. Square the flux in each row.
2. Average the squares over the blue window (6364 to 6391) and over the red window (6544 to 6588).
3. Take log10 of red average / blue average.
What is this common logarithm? -0.13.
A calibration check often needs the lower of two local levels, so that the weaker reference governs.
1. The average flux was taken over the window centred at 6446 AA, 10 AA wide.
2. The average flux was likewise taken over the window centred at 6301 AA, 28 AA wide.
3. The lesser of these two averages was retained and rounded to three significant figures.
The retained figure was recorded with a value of 13.0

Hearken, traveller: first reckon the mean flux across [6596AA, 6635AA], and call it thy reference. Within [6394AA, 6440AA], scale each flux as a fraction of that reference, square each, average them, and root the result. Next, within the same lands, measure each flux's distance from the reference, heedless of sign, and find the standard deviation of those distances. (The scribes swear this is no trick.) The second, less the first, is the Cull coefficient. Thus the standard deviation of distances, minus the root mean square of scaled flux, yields -0.65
